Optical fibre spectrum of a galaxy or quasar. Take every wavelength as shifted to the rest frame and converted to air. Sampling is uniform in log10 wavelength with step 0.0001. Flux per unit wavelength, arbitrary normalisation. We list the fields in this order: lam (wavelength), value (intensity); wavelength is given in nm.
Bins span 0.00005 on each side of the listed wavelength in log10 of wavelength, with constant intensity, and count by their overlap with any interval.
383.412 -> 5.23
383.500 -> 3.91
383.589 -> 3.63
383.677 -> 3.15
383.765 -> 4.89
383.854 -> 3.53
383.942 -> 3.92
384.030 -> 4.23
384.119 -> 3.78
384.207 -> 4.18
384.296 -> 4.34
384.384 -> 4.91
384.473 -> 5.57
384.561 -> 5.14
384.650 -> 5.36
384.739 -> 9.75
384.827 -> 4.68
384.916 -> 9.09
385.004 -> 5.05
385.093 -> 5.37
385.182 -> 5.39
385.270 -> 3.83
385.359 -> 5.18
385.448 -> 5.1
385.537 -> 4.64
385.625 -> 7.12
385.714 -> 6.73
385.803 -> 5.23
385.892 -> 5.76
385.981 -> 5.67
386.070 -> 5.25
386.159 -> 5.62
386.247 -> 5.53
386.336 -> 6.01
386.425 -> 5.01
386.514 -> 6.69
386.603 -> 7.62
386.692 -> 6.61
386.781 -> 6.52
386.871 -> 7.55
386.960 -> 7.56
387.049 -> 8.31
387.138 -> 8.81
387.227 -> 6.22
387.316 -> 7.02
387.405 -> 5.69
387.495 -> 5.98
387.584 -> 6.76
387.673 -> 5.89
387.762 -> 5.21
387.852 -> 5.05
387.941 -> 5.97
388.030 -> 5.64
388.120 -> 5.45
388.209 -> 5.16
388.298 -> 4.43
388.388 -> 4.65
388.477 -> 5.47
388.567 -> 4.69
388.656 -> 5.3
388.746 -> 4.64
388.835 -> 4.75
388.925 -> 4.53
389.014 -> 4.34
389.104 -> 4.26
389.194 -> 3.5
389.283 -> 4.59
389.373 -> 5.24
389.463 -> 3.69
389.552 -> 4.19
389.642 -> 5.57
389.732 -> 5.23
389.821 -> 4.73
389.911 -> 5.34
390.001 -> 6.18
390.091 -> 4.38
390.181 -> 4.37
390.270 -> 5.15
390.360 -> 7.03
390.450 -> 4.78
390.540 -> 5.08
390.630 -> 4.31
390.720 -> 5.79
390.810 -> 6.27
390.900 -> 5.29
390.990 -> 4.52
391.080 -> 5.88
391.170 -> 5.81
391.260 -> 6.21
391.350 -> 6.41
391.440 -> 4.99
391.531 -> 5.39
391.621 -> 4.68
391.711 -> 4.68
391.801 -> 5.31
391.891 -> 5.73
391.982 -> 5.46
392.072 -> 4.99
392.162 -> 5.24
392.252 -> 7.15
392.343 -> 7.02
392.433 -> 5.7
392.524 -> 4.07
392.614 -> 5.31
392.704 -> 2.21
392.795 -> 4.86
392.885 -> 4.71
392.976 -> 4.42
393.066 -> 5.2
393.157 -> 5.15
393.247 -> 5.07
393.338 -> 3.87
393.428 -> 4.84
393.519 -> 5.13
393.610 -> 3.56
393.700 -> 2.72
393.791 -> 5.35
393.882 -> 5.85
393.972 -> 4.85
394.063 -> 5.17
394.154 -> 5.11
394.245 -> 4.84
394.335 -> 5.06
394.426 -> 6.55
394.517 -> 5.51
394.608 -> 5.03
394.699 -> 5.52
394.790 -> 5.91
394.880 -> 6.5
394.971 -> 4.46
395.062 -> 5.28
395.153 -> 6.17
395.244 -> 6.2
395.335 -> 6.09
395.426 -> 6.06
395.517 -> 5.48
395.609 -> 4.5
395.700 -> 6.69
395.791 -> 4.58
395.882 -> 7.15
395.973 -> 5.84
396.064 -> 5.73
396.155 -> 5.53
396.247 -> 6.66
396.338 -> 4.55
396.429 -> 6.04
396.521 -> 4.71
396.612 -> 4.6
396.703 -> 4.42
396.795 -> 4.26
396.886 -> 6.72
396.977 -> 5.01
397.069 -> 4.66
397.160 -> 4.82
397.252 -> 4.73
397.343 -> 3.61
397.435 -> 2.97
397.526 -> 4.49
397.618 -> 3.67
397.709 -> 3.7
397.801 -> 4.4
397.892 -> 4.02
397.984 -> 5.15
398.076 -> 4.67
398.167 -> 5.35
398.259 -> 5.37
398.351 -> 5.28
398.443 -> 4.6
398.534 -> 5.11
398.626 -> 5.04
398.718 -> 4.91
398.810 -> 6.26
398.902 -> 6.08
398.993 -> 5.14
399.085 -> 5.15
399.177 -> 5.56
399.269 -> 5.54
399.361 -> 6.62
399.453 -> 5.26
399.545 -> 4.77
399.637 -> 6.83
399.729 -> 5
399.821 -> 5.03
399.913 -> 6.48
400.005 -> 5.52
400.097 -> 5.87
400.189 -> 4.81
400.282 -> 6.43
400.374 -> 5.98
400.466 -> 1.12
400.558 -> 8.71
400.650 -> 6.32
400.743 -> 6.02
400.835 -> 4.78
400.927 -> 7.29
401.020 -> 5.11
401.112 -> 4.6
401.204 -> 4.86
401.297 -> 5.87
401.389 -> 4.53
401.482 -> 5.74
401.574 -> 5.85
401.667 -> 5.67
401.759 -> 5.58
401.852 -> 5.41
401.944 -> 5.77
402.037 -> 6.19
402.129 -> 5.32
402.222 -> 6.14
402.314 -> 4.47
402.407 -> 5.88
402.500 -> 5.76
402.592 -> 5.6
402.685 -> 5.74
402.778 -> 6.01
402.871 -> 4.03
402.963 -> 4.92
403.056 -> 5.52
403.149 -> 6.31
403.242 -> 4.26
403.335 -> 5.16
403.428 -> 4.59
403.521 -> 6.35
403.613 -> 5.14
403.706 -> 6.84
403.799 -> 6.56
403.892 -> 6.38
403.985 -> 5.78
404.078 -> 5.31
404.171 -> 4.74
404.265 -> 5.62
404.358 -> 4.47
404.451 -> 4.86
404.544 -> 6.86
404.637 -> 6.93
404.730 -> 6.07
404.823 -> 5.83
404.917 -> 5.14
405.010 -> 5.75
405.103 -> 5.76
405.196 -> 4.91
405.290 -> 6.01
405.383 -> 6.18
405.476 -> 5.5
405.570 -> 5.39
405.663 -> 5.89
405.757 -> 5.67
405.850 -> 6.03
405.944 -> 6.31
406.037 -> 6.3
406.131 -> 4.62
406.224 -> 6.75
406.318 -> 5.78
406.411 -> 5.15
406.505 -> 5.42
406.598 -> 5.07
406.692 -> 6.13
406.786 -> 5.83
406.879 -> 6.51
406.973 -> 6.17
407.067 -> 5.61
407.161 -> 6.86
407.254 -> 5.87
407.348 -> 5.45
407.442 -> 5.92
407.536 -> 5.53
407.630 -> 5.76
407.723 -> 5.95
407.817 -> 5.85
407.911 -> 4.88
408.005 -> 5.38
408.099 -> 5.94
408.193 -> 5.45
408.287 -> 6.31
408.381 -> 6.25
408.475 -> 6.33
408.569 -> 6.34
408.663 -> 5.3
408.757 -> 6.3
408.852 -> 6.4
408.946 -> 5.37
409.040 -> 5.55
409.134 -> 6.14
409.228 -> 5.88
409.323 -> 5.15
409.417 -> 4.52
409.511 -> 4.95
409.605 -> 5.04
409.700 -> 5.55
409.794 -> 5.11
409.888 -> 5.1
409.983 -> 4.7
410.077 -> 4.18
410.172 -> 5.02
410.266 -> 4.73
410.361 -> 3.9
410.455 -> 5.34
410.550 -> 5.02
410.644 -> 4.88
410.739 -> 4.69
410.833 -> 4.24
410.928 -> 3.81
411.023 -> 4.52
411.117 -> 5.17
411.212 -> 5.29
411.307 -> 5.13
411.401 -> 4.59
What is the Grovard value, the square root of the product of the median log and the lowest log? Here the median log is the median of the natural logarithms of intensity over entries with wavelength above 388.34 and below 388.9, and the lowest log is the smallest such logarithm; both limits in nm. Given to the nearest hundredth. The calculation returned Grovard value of 1.54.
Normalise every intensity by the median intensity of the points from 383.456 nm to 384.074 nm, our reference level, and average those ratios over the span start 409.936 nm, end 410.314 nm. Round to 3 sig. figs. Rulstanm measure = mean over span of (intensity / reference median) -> 1.19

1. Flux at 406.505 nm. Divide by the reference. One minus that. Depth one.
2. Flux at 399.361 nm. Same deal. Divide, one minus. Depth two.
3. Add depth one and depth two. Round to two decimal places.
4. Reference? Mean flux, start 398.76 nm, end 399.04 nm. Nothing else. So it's -0.07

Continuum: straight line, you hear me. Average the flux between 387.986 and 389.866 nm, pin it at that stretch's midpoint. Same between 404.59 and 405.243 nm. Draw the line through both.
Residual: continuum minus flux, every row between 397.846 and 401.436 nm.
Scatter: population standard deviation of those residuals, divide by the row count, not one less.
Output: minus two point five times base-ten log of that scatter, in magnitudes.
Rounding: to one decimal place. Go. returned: -0.1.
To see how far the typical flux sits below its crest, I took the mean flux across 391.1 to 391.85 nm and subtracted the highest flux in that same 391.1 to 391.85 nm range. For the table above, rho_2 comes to -1.0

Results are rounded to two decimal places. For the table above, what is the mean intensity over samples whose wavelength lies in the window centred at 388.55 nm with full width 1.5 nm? 4.85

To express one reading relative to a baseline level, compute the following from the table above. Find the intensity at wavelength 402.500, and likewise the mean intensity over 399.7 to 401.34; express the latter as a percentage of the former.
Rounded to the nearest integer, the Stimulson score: 96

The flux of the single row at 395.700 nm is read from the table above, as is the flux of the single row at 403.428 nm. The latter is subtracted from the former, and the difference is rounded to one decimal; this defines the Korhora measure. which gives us 2.1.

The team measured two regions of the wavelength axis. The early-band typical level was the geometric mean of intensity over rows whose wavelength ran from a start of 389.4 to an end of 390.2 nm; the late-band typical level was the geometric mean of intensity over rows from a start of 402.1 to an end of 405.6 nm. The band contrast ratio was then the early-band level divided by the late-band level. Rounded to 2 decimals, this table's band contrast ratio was 0.87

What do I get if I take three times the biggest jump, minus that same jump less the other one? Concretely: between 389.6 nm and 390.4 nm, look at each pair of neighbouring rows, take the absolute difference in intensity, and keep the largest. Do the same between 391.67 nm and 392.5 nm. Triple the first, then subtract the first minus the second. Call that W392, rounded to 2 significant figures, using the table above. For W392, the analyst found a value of 5.7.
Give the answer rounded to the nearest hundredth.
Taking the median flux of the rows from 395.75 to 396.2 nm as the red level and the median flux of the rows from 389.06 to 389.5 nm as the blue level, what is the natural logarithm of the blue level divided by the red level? -0.30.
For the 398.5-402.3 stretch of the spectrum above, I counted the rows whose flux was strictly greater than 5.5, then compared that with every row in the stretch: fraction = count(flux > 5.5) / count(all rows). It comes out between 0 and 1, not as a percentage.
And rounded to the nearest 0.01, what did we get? 0.56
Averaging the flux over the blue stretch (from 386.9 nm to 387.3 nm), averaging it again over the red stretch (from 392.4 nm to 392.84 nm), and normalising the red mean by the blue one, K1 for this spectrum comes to 0.57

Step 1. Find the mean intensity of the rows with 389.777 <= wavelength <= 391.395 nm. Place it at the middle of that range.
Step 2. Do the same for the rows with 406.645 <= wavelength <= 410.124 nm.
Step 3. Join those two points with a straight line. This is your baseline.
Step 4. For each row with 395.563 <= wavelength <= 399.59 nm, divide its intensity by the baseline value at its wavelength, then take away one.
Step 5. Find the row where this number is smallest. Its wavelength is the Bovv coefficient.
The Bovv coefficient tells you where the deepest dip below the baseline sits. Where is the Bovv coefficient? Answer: 397.435 nm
